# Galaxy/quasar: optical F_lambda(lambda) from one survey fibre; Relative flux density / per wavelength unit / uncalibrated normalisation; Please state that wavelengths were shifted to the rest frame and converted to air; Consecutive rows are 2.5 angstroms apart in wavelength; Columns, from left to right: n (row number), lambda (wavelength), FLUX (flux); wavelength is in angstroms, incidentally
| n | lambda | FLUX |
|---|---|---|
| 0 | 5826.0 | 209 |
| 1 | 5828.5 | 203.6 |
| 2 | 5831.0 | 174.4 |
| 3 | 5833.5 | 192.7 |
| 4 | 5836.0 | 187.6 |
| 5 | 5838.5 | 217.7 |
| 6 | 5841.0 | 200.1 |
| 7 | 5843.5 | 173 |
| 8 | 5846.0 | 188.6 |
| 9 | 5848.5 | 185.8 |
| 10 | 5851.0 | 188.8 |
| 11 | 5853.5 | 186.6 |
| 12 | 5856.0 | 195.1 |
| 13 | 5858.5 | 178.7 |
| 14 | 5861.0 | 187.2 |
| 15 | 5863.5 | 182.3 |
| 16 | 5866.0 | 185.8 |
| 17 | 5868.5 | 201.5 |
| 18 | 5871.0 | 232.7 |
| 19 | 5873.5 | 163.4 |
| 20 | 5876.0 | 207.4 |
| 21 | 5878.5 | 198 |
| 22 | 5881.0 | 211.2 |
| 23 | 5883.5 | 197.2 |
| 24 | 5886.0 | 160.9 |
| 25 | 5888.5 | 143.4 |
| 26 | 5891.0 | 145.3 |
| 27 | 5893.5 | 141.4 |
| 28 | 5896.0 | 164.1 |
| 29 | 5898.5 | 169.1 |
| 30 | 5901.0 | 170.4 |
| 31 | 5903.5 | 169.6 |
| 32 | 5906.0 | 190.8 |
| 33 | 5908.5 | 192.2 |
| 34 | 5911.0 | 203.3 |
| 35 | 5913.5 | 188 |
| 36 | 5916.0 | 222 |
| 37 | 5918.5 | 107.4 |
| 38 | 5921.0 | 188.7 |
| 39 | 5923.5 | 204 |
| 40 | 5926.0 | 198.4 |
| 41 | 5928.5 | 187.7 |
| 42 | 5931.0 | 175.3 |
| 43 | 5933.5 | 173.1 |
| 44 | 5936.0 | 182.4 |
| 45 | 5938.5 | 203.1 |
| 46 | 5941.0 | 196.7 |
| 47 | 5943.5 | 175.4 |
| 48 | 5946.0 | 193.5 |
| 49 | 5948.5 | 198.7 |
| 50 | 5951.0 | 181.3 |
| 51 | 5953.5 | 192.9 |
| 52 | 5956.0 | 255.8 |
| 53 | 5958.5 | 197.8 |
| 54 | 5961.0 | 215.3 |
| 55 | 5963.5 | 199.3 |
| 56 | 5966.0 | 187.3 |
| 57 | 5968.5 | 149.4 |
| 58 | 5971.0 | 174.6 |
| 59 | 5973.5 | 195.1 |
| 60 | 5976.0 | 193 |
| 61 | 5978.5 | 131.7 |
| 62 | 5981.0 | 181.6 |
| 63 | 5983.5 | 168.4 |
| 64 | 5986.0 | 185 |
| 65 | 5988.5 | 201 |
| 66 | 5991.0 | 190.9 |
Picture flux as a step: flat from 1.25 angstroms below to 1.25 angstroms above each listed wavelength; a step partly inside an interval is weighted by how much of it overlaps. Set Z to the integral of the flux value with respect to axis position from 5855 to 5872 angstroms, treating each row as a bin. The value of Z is 3301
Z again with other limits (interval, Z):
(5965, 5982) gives 2940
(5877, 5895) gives 3086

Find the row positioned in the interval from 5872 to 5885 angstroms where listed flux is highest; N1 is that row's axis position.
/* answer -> 5881.0 angstroms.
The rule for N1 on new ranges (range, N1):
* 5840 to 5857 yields 5841.0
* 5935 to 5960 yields 5956.0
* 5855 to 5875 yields 5871.0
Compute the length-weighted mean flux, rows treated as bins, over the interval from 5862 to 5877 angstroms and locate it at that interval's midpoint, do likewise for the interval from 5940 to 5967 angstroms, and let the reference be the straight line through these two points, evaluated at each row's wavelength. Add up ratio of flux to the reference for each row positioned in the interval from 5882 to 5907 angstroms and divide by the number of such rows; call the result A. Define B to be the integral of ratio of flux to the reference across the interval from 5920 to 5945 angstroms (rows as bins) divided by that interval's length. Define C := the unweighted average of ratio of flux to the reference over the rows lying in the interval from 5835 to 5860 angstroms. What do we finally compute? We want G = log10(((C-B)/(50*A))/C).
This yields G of -3.13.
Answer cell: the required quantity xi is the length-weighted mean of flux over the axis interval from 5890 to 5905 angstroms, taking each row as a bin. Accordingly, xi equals 161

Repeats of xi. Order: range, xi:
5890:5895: 144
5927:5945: 185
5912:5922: 177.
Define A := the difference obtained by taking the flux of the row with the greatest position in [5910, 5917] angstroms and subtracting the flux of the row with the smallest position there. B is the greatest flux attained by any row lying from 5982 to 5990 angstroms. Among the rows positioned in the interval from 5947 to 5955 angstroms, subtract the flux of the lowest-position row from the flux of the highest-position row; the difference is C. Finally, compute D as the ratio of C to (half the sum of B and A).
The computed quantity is -0.05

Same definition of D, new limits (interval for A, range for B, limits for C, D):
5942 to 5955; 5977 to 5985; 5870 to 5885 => -0.36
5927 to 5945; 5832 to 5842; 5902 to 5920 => -0.61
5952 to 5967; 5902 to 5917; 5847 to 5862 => 0.01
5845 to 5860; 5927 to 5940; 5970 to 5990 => 0.27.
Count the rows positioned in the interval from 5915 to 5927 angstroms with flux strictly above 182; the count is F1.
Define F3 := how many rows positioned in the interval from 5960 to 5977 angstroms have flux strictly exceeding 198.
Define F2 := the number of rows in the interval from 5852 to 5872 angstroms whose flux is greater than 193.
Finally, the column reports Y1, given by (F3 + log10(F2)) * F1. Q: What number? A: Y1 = 9.9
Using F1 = 4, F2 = 3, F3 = 2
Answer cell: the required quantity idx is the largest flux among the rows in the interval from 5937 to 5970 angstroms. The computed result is 255.8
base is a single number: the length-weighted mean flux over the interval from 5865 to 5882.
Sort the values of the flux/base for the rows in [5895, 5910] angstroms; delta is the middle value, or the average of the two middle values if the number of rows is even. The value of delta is 0.85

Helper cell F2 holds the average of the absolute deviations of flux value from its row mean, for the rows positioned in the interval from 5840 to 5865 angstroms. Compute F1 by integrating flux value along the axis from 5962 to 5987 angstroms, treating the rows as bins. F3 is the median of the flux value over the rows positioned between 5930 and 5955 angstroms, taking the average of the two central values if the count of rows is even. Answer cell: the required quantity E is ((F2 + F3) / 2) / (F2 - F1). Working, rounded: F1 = 4421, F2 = 5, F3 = 188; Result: -0.0219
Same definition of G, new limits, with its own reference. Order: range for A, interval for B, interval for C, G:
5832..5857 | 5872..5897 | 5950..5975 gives -2.75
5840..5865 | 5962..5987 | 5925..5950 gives -2.83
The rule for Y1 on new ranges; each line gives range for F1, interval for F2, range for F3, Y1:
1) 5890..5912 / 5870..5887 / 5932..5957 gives 11.1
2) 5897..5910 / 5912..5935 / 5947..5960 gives 5.0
